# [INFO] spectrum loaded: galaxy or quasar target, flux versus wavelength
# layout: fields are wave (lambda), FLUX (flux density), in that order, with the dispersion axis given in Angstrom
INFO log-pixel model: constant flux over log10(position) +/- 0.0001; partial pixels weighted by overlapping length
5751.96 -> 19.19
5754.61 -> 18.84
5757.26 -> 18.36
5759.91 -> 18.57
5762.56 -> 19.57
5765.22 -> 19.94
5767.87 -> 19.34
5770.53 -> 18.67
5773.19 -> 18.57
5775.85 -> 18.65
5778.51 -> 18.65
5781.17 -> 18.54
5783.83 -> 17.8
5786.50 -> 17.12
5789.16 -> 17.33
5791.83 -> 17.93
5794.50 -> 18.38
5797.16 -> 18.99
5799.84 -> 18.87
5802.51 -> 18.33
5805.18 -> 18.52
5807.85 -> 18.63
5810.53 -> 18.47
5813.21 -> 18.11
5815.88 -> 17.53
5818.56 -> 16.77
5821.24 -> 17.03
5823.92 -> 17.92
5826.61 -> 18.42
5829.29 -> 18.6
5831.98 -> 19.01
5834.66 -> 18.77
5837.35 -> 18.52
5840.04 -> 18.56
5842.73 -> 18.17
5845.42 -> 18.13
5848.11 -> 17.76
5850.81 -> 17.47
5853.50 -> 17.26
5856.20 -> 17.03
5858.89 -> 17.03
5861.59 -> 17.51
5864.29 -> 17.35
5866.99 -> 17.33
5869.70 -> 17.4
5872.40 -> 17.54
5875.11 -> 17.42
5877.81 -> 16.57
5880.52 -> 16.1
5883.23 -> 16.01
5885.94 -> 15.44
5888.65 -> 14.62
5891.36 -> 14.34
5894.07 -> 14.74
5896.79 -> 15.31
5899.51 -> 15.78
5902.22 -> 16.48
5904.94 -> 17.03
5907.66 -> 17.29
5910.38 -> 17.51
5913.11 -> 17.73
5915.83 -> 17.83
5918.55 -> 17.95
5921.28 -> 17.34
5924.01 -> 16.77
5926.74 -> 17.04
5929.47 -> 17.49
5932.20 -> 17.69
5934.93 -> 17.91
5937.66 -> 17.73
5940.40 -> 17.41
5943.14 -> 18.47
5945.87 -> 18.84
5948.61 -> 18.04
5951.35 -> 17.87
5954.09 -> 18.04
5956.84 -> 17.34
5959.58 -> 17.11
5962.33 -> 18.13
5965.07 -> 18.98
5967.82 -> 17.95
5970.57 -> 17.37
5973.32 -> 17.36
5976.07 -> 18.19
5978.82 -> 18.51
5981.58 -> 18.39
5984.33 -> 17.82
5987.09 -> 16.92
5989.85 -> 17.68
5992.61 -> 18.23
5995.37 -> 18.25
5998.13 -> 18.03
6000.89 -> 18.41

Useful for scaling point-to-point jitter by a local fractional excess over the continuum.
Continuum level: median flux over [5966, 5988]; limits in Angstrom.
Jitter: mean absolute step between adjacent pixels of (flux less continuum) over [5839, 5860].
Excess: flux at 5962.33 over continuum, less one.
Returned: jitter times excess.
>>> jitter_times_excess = 0.0030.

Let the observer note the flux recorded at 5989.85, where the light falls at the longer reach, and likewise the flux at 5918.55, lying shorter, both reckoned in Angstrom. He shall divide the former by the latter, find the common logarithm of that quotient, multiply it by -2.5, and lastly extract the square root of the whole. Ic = 0.13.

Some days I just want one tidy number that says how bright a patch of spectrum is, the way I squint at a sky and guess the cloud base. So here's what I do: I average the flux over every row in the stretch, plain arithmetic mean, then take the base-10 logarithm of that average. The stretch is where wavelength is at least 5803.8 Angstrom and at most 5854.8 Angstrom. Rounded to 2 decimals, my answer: 1.26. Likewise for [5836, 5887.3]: 1.24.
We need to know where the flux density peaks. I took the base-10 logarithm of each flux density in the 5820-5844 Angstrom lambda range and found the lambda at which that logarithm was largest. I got 5831.98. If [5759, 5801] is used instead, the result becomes 5765.22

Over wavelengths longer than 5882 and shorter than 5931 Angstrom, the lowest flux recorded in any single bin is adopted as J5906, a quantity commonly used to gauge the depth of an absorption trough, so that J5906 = 14.34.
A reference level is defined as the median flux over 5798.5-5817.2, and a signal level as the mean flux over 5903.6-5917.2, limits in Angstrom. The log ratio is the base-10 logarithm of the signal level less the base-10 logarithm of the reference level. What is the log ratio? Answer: -0.02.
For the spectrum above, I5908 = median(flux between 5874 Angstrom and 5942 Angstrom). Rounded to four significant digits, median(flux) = 17.04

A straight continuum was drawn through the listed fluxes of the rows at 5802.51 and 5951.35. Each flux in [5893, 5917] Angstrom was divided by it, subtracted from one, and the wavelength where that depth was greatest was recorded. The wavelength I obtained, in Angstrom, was 5894.07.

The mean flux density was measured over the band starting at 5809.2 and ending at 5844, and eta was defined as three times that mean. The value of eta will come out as 54.4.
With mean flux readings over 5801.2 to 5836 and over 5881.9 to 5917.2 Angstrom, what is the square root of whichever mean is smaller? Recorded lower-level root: 4.02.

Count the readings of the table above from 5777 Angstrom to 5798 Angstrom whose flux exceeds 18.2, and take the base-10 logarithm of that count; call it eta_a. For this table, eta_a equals 0.60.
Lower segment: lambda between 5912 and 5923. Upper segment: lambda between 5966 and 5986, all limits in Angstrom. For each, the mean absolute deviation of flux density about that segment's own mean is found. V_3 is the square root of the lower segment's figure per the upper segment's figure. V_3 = 0.7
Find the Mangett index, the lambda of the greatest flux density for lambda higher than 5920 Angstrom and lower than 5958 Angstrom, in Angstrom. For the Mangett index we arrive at 5945.87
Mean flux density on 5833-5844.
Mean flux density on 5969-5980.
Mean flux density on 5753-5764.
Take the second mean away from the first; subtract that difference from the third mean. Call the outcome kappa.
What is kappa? 18.2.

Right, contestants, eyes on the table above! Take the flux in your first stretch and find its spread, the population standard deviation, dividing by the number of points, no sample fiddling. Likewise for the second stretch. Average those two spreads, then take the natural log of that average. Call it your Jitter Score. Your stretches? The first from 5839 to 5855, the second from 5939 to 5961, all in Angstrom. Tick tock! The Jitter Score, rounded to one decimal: -0.7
